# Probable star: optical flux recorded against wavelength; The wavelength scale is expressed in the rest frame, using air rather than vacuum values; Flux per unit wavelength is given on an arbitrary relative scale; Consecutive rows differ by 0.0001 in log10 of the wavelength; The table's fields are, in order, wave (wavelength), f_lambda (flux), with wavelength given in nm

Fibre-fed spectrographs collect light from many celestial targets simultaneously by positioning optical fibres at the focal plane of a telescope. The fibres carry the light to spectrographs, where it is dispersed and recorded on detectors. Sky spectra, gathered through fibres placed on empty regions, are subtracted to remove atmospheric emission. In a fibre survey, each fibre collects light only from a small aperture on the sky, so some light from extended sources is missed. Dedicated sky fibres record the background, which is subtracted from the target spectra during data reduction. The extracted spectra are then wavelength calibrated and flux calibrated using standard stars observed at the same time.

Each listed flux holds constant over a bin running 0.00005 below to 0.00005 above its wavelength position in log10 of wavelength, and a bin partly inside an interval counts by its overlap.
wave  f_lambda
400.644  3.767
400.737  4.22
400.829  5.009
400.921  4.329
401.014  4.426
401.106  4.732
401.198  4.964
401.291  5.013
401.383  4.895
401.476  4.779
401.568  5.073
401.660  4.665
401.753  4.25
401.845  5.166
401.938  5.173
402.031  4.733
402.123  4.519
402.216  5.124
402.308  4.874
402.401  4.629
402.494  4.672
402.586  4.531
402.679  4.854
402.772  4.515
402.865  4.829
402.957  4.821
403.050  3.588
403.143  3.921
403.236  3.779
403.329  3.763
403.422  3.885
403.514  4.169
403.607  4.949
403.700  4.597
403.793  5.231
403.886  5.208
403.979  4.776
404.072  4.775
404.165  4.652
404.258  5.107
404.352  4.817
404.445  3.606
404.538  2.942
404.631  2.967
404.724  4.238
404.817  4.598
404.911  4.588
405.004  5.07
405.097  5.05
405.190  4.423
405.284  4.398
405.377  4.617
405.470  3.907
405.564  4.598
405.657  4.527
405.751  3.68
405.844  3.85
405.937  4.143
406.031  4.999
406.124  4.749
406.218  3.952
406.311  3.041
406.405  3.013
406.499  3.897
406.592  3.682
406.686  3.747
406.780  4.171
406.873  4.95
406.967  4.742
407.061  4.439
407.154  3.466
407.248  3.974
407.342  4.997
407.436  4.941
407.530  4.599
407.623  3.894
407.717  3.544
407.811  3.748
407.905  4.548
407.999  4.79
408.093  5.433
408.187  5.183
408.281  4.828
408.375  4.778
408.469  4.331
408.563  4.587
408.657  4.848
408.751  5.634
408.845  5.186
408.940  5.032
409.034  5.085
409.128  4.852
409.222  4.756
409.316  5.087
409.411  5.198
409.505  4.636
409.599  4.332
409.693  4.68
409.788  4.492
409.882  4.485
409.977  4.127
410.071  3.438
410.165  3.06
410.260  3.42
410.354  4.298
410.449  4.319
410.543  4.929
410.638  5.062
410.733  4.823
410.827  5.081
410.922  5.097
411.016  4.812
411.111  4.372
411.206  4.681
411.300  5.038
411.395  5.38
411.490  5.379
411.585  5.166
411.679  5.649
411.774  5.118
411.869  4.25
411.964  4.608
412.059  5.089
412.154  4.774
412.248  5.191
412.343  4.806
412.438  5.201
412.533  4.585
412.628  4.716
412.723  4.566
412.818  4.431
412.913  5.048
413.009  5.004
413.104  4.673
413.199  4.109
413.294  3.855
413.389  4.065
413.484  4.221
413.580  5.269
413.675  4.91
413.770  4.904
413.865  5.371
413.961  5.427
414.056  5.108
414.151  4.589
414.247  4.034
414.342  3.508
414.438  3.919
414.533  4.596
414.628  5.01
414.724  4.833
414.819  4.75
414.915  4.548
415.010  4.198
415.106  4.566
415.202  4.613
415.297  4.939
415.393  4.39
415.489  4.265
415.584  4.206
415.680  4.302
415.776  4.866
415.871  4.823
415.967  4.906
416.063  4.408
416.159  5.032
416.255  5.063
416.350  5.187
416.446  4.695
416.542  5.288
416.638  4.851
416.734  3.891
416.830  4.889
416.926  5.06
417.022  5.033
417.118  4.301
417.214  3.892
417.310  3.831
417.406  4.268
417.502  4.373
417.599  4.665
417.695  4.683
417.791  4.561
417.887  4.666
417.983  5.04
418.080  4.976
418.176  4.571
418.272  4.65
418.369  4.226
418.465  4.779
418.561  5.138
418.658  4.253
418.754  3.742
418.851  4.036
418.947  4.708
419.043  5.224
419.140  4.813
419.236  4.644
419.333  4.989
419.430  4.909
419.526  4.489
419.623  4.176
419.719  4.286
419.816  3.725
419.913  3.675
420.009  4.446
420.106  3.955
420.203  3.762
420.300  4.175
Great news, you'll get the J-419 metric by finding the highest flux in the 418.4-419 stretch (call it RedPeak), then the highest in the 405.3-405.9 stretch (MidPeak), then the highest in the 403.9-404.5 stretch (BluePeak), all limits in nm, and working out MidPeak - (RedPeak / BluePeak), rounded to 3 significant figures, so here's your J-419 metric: 3.61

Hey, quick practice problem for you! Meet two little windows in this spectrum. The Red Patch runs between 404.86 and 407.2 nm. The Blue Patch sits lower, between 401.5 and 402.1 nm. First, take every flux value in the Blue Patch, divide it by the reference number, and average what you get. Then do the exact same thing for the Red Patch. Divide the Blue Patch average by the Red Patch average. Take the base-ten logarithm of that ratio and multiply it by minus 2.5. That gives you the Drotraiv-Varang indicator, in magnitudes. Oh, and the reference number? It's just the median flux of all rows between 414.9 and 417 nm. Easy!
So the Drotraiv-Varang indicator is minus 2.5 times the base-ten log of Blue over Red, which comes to -0.15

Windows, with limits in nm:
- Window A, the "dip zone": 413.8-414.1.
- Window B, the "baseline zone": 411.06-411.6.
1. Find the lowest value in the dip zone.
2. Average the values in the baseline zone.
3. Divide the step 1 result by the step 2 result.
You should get 1.02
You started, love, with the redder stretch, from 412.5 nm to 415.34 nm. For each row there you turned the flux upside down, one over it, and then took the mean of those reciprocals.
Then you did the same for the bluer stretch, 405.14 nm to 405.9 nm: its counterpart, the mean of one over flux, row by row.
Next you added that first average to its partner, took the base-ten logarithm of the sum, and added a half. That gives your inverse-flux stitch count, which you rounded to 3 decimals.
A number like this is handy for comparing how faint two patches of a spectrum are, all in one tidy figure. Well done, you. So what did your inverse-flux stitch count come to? 0.159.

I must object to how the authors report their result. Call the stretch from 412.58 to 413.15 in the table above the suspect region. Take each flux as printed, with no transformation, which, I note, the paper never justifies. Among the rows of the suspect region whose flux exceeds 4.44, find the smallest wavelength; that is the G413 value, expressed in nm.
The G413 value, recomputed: 412.628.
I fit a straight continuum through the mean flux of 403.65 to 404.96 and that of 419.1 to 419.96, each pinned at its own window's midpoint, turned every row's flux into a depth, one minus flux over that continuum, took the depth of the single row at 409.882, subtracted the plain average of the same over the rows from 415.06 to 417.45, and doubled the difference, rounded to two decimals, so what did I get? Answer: 0.07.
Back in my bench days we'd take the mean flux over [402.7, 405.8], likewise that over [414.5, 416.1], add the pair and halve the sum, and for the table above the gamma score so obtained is 4.49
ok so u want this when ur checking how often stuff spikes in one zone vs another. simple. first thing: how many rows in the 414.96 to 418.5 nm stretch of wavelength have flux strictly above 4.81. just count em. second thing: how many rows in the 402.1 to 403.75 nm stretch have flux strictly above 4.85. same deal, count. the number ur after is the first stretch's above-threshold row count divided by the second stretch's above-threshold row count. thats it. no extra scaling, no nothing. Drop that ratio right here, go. 3.5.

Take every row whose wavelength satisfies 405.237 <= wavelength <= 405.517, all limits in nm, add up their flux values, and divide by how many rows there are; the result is 4.31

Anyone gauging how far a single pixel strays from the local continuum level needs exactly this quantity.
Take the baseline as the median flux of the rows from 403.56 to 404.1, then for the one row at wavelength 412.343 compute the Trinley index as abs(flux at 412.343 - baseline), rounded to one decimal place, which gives 0.1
